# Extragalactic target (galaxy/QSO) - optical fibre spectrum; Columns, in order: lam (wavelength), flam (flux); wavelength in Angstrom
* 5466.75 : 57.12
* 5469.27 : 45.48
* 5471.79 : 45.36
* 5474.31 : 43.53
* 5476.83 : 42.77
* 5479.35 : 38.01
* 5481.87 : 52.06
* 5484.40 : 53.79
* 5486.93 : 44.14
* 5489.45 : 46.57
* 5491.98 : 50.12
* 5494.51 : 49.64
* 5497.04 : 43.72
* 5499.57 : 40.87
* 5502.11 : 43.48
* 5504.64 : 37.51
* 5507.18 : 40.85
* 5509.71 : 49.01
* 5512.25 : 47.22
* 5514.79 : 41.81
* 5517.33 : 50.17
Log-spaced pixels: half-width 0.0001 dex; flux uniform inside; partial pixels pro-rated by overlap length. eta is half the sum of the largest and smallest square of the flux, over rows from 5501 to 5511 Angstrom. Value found 1904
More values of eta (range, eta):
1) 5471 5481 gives 1751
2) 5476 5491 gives 2169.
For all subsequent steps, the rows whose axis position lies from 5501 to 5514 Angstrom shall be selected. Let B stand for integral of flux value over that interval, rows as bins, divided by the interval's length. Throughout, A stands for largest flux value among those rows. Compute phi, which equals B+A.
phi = 93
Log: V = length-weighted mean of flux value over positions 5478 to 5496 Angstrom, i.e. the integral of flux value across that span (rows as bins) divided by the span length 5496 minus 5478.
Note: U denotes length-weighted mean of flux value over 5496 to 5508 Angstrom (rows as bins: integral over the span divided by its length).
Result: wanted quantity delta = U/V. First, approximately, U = 41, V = 48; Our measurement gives 0.86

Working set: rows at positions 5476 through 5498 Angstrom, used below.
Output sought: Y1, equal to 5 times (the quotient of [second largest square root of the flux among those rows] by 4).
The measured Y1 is 9.0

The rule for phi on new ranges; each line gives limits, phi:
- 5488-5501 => 96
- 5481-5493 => 103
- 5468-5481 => 89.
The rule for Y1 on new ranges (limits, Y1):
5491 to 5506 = 8.8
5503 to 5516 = 8.6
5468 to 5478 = 8.4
